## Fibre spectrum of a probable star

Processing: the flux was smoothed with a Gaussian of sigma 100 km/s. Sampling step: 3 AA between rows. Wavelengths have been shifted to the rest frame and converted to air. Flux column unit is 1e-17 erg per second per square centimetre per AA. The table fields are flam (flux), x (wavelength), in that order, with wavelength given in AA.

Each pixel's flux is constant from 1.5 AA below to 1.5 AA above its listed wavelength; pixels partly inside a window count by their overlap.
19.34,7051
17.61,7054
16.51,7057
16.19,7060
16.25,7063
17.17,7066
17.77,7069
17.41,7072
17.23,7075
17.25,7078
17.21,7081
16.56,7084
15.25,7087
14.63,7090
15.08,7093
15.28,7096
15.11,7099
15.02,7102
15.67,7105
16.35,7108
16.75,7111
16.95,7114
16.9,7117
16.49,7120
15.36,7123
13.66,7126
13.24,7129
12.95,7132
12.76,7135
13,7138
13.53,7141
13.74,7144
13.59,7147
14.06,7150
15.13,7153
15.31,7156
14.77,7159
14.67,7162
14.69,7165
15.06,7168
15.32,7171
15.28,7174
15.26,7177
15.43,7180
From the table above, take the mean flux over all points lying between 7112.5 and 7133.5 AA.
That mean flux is 15.1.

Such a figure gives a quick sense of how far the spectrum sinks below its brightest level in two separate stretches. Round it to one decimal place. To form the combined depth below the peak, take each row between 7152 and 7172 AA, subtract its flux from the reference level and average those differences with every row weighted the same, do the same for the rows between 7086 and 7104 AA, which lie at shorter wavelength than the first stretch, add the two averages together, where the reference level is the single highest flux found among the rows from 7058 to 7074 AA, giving 5.5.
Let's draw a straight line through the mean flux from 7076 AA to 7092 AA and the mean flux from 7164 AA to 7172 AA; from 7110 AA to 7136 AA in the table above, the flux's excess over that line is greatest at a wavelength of 7114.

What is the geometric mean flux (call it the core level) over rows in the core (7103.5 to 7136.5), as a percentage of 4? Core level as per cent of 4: 377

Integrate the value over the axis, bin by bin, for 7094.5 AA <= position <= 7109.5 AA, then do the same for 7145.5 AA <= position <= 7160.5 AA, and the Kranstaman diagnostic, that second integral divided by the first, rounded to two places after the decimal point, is 0.94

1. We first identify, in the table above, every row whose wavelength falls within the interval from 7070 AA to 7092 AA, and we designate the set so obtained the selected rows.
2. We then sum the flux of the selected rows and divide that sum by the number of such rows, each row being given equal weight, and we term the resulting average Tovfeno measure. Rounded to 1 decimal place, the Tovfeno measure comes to 16.5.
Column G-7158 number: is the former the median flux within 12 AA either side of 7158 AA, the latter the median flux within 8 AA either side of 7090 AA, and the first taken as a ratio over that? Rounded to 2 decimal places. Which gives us 0.97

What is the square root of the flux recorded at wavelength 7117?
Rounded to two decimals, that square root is 4.11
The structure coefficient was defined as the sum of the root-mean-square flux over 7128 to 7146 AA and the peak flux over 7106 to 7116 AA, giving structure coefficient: 30.2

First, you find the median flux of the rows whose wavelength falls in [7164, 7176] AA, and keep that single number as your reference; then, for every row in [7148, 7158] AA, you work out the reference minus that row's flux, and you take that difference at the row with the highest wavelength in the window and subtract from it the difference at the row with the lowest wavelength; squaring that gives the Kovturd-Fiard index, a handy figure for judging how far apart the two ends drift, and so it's 2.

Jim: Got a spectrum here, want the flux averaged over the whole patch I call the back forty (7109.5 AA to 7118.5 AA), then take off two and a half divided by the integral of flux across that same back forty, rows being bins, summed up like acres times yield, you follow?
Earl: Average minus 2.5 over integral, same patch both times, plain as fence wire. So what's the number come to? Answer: 16.9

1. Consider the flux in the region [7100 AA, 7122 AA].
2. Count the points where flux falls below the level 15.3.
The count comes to 1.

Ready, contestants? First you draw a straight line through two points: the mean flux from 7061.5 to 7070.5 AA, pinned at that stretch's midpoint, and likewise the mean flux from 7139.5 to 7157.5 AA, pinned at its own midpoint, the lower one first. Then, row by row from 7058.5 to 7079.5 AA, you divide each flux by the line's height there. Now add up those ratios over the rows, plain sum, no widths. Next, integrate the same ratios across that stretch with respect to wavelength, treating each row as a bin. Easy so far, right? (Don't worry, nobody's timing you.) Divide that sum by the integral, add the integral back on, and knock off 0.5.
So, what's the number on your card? 20.9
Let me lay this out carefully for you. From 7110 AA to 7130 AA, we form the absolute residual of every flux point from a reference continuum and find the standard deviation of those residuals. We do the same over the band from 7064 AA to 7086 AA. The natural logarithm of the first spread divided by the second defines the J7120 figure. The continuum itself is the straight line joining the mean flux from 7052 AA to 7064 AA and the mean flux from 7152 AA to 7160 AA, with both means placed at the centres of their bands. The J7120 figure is 0.8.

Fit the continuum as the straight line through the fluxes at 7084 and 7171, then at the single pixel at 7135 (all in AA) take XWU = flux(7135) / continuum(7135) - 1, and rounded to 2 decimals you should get -0.19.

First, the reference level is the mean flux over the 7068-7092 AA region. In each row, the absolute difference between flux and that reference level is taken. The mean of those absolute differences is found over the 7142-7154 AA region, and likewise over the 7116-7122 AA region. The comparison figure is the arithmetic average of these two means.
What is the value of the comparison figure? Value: 1.4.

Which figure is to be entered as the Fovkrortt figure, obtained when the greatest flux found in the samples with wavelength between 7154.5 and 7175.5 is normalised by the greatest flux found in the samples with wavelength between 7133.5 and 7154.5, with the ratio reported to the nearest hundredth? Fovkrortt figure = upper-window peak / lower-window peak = 1.01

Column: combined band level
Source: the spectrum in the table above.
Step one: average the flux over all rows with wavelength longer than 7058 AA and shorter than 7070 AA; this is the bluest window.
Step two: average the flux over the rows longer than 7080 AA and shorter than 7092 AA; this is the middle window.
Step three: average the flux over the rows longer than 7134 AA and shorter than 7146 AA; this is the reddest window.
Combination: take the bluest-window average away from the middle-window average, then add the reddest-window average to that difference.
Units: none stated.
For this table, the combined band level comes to 12.3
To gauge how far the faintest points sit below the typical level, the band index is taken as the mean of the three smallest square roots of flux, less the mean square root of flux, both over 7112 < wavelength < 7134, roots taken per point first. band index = -0.23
